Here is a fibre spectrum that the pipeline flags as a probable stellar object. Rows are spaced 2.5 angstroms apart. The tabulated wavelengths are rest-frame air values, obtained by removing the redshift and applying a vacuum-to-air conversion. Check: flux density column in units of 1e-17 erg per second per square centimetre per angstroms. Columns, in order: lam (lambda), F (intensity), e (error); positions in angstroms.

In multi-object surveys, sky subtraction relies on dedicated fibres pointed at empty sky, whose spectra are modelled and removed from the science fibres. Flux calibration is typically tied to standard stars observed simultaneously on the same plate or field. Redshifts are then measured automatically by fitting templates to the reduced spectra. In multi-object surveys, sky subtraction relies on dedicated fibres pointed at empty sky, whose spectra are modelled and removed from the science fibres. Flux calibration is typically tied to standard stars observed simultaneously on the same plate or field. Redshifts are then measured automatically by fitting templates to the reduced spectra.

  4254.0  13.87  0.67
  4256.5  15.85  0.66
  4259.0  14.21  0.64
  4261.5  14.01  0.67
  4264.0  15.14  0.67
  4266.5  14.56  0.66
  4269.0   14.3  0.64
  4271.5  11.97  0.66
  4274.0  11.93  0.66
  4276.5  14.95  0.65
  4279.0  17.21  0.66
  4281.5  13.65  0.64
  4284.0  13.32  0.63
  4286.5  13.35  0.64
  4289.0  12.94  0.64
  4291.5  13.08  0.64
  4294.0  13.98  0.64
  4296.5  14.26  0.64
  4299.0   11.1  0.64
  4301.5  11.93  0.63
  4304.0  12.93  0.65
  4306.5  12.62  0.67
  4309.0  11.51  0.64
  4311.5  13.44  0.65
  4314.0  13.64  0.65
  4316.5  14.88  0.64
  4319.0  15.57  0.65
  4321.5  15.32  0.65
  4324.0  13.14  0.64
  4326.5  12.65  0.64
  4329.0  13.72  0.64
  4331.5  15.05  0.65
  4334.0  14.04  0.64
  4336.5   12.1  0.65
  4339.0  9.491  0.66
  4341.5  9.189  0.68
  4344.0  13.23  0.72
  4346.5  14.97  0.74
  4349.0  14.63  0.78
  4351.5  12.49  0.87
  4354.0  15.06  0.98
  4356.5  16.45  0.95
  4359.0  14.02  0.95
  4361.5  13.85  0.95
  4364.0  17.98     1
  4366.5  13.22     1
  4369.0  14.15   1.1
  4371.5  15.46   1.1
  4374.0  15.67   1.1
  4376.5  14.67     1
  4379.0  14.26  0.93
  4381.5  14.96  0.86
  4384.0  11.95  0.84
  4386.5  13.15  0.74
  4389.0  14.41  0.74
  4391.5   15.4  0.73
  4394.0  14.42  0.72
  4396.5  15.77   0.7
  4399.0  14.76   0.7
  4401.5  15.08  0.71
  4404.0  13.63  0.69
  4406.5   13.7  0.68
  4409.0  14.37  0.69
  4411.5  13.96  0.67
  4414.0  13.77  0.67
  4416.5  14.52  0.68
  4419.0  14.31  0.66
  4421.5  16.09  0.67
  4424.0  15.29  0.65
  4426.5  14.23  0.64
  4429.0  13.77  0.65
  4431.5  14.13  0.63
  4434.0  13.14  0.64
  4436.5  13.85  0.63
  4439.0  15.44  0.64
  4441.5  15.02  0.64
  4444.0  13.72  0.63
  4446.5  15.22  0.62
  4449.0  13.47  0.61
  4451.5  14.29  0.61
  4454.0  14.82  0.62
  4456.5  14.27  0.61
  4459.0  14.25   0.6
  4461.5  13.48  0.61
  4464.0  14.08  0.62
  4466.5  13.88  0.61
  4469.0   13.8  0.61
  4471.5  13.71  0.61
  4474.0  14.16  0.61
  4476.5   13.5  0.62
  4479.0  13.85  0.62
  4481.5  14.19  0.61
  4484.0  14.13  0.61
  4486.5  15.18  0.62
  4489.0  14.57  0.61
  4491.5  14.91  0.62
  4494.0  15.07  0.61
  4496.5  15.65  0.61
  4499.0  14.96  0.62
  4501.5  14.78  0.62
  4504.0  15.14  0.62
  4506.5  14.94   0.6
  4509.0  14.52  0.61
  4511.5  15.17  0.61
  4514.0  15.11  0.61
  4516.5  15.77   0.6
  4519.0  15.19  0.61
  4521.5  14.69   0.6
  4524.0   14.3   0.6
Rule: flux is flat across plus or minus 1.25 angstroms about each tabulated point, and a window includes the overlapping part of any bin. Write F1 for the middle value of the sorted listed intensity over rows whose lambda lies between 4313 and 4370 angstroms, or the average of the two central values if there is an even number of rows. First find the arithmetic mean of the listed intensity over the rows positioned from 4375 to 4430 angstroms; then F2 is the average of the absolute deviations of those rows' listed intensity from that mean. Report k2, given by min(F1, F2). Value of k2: 0.6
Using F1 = 14.0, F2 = 0.6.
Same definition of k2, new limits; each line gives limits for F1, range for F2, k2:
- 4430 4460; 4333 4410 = 1.2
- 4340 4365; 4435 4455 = 0.6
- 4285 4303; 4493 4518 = 0.3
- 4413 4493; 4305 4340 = 1.2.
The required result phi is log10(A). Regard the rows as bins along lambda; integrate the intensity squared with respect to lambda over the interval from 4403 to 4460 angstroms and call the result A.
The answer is 4.07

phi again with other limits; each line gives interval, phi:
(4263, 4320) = 4.03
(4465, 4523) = 4.10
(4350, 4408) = 4.09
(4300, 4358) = 4.02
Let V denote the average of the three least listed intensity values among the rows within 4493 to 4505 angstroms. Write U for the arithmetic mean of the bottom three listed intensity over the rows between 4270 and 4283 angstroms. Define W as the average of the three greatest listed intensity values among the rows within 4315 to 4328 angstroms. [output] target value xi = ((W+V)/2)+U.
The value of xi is 27.61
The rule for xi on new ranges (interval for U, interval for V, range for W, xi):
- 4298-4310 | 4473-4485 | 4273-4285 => 26.06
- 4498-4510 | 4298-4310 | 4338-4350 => 27.64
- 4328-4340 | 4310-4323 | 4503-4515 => 26.33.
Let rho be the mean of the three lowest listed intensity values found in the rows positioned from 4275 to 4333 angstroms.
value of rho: 11.5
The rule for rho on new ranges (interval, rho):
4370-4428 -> 12.9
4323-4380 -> 10.3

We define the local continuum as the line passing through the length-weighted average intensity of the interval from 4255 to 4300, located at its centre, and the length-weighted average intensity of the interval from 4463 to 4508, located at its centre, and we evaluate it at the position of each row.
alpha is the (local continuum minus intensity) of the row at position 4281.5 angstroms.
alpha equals 0.3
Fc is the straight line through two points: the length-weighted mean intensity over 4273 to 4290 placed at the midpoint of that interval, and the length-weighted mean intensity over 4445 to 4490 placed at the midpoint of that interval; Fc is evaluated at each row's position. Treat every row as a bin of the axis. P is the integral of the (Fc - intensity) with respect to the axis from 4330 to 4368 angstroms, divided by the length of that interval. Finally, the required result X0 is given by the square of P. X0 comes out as 0.09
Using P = 0.30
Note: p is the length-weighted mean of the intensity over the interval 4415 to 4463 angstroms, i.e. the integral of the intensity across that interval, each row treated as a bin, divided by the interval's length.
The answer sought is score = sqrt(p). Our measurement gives 3.79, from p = 14.4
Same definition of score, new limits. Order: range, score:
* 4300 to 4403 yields 3.73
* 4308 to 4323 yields 3.75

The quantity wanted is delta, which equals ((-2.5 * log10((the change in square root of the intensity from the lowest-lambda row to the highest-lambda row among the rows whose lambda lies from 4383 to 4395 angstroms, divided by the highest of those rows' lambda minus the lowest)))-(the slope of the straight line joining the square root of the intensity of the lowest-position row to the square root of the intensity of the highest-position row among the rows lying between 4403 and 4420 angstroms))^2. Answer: 13.4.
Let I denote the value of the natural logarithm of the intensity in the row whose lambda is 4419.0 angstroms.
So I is 2.66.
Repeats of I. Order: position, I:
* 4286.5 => 2.59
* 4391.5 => 2.73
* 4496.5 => 2.75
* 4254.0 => 2.63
